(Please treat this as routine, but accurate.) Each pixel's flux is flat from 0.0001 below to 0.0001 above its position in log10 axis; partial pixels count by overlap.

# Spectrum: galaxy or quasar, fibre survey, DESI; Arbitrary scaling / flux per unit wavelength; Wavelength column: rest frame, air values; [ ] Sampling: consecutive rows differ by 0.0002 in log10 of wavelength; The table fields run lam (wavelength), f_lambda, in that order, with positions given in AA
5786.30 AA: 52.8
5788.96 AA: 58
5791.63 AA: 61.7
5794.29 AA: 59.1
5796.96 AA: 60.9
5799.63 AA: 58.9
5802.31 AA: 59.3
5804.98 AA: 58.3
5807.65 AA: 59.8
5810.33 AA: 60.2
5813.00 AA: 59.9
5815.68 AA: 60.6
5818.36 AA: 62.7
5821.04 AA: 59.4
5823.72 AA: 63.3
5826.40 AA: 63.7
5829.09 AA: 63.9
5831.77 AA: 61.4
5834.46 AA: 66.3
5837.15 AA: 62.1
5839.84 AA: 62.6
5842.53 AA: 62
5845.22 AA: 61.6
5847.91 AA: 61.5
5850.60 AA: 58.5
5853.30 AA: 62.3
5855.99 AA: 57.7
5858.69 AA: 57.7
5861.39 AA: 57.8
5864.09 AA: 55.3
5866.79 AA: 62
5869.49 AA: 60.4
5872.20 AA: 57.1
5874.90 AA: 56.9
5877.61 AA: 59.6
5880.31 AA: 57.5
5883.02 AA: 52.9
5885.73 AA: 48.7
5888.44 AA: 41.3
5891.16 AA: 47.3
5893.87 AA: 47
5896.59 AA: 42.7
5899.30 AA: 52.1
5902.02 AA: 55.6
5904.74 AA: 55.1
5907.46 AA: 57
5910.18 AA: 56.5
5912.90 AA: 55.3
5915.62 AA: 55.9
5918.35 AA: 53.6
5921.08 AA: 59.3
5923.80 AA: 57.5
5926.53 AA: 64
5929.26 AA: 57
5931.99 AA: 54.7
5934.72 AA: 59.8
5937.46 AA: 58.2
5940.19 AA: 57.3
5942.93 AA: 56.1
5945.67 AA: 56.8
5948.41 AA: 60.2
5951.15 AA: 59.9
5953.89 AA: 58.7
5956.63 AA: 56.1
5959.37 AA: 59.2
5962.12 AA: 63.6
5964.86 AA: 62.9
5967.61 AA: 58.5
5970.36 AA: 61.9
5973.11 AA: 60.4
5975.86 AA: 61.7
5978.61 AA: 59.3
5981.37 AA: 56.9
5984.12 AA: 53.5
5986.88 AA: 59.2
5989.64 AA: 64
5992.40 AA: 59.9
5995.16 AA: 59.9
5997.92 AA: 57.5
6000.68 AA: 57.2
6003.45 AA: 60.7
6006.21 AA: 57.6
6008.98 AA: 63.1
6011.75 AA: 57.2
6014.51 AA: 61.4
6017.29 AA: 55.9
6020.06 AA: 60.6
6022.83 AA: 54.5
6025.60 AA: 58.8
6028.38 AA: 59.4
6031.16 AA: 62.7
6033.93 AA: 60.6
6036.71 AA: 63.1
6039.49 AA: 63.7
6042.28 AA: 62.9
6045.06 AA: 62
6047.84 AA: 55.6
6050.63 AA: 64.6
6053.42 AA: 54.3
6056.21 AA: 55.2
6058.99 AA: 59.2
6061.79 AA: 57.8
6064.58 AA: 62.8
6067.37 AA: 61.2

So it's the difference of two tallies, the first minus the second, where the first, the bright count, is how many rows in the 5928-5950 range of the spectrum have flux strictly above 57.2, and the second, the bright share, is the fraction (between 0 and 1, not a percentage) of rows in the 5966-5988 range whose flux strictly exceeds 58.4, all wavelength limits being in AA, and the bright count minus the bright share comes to 3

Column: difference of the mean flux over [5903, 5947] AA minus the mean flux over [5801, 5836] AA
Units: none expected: -4.3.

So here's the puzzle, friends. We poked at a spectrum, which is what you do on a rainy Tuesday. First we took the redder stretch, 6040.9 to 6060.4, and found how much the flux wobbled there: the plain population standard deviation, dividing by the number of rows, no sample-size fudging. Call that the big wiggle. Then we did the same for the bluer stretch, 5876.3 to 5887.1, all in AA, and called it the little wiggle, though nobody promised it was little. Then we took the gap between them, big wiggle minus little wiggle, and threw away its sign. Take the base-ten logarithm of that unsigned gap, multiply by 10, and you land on -4.3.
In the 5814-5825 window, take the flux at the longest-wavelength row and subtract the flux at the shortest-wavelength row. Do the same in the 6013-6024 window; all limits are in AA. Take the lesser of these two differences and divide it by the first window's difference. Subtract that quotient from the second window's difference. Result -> -4.3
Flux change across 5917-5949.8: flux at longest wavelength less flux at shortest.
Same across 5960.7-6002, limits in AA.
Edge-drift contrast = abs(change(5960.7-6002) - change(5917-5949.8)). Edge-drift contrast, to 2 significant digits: 13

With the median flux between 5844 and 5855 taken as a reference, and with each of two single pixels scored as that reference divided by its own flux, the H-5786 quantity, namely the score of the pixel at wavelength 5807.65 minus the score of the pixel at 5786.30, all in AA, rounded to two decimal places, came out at -0.14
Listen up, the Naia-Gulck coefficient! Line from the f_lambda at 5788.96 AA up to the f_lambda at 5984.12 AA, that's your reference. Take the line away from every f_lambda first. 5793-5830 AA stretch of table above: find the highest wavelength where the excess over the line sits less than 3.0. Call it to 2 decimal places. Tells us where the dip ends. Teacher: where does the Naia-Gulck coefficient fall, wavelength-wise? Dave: 5821.04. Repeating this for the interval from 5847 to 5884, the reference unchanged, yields 5883.02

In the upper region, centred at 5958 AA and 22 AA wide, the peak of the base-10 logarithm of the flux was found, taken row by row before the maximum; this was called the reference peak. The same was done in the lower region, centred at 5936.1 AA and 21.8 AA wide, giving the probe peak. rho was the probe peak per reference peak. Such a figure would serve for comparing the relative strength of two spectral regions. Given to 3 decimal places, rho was 1.002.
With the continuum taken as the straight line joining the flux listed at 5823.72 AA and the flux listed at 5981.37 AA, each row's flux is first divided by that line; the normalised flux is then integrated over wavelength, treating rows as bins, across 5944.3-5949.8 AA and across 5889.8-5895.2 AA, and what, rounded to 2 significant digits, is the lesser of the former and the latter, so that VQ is 4.2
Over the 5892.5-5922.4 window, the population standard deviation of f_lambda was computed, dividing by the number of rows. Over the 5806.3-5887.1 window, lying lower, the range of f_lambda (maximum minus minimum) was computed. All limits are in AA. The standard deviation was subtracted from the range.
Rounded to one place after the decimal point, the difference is 13.0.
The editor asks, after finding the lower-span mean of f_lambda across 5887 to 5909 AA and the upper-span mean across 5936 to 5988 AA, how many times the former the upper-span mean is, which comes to 1.18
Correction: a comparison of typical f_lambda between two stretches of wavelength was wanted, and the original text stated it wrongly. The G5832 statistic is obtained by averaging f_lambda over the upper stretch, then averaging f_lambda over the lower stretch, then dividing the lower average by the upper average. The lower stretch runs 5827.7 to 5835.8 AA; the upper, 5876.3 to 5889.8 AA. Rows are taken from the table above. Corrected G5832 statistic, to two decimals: 1.23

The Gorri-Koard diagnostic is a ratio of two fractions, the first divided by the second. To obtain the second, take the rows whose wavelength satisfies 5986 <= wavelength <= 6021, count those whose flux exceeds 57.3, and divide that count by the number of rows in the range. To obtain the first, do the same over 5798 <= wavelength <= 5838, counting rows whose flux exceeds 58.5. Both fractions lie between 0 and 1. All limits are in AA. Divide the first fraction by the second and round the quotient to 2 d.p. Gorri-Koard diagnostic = 1.21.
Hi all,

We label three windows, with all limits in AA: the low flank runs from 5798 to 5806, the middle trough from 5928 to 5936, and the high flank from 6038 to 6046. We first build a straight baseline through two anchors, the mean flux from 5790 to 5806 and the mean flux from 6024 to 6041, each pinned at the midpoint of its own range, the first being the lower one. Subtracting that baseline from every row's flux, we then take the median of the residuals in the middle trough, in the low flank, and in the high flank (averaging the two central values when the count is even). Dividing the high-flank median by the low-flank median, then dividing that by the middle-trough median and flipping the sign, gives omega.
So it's -0.5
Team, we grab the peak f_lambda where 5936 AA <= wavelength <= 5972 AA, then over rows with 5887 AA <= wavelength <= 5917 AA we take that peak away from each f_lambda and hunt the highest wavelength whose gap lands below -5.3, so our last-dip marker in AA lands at 5915.62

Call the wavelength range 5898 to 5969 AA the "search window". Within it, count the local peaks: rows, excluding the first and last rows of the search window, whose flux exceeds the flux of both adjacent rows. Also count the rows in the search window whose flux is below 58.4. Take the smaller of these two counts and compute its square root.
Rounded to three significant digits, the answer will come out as 2.83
